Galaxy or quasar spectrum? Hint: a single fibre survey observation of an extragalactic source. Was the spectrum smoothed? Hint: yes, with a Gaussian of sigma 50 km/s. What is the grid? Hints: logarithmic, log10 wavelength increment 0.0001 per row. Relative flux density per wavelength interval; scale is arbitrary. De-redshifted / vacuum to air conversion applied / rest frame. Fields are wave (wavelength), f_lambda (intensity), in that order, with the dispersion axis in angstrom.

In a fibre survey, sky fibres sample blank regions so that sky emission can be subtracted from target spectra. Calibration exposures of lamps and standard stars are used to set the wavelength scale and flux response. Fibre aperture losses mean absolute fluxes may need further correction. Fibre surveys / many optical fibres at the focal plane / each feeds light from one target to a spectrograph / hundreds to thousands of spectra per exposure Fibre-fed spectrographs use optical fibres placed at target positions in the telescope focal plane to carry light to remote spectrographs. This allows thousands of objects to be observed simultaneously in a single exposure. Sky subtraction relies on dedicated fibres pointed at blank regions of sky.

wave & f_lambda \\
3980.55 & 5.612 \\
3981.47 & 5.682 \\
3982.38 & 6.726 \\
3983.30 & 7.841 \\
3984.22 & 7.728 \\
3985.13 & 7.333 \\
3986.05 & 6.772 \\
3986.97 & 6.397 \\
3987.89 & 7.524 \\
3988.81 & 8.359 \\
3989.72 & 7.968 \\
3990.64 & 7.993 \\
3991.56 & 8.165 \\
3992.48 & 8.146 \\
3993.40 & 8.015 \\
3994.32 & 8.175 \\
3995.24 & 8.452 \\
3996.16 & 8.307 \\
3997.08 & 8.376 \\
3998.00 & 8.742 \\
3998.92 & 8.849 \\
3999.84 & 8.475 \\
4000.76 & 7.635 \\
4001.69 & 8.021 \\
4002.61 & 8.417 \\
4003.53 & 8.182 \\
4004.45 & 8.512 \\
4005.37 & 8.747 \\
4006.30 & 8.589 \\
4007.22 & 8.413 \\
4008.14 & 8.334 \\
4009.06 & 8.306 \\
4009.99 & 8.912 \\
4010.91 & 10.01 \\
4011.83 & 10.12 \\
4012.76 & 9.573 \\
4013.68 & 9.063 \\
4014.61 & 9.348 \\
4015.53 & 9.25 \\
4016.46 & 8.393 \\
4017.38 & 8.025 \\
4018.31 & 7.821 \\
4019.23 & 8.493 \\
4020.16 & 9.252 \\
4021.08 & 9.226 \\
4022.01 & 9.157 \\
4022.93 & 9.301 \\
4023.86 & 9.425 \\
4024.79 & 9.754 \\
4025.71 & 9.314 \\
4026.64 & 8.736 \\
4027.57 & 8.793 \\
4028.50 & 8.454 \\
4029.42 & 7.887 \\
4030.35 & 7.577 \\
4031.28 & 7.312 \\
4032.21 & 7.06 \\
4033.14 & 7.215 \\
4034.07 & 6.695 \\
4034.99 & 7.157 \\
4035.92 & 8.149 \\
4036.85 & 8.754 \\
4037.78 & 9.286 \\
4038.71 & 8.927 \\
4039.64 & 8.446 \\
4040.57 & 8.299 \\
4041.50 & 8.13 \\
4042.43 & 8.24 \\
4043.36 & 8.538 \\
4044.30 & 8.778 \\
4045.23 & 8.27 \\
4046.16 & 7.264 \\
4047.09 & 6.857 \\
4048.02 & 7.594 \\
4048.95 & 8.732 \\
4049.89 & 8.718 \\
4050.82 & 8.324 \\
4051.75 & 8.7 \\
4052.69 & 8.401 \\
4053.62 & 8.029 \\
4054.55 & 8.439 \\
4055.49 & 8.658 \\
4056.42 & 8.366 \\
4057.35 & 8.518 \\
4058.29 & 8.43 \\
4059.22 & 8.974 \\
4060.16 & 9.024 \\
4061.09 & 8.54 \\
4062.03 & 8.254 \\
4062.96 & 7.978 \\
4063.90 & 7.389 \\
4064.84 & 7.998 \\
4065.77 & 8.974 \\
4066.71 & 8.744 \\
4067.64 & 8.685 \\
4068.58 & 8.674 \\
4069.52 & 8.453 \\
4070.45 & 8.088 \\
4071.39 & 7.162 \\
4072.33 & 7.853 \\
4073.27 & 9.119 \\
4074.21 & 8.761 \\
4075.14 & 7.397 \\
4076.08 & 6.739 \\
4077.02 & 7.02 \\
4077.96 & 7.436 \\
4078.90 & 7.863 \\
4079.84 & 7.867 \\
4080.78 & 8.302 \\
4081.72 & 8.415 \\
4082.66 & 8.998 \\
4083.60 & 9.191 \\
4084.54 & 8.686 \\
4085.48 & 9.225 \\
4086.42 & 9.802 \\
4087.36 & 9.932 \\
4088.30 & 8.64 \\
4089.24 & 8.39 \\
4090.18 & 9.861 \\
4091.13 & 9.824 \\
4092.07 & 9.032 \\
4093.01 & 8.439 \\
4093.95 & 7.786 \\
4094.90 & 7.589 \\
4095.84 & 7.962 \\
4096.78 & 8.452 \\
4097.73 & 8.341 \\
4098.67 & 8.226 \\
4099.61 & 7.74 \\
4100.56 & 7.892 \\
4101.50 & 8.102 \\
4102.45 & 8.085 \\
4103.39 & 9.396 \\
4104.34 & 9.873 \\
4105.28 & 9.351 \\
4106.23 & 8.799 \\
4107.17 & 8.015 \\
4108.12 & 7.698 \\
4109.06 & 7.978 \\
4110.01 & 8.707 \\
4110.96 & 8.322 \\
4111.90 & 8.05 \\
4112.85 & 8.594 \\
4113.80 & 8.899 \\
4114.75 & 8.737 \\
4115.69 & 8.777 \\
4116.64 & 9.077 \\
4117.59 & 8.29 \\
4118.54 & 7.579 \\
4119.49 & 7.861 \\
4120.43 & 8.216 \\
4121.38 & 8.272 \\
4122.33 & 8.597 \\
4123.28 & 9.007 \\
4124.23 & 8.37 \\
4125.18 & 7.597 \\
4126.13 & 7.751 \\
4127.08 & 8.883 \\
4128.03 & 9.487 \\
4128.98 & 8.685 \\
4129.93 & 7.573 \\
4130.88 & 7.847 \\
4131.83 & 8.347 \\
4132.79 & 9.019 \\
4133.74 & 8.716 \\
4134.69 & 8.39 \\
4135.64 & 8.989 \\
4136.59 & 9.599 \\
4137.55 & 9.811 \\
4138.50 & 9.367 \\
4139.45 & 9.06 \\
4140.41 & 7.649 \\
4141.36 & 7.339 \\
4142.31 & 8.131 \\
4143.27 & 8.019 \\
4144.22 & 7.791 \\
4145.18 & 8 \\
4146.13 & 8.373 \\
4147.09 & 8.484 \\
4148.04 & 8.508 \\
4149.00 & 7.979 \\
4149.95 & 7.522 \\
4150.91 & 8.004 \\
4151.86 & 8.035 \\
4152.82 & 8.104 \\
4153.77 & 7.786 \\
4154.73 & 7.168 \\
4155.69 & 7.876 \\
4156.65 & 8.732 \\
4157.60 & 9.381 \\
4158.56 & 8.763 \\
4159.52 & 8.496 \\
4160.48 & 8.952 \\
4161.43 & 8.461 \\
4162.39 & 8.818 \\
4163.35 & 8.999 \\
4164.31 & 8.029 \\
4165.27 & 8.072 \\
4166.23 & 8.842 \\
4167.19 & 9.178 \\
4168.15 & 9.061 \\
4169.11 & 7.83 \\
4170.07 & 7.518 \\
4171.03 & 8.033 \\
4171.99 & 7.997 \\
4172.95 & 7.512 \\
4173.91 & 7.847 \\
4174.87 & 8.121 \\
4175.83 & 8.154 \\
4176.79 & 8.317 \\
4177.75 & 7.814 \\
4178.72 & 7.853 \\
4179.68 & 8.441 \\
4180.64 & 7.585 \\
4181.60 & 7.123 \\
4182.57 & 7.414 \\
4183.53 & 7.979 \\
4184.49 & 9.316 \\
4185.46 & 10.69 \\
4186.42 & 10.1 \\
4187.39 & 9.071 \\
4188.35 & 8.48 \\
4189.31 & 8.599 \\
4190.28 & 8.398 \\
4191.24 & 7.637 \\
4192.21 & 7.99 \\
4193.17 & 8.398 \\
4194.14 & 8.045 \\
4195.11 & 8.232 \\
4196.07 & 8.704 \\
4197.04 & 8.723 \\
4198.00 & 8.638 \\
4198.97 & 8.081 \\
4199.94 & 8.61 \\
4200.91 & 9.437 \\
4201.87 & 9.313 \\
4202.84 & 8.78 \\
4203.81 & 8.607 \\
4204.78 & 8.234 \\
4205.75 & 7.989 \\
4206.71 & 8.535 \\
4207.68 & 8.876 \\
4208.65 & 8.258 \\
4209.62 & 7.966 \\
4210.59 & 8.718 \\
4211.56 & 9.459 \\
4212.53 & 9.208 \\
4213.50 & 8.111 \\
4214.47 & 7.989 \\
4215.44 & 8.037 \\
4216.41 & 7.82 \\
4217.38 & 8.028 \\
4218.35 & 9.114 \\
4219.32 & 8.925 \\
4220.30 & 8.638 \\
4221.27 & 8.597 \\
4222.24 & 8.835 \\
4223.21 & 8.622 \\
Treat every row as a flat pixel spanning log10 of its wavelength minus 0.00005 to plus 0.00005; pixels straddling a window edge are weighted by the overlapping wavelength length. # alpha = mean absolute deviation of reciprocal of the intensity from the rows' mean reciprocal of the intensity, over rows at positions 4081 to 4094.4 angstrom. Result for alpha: 0.0067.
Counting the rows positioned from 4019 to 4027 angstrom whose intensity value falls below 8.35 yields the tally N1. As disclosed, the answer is 0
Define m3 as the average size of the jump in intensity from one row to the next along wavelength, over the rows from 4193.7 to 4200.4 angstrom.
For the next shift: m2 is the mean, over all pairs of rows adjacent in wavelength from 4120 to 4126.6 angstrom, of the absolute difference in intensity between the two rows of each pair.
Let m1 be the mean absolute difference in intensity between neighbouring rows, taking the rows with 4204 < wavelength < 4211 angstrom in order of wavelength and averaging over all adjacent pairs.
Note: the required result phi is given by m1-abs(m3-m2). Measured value 0.38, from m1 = 0.47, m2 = 0.39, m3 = 0.31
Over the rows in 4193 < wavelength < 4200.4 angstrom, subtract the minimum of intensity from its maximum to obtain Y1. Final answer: 0.7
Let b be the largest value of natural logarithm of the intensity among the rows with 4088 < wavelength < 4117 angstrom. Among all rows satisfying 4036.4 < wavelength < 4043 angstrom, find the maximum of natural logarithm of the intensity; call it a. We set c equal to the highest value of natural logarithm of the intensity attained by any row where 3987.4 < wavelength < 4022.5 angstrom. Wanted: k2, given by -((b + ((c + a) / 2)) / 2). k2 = -2.28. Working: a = 2.23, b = 2.29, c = 2.31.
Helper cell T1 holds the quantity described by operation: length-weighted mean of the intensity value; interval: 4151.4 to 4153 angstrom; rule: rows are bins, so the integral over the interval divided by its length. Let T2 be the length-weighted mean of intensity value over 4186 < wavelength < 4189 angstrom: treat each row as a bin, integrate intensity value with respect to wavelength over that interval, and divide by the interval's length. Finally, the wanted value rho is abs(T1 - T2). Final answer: 1.1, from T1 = 8.04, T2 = 9.2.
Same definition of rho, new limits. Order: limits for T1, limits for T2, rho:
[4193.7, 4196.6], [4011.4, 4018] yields 0.7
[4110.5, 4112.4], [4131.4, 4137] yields 0.6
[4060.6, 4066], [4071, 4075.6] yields 0.1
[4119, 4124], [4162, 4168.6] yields 0.3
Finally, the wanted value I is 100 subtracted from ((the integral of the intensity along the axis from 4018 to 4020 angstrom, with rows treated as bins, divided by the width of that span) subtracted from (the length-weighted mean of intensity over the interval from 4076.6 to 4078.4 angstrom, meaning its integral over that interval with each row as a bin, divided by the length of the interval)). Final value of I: -101.1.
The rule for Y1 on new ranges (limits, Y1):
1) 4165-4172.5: 1.7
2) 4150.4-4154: 0.3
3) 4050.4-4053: 0.4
